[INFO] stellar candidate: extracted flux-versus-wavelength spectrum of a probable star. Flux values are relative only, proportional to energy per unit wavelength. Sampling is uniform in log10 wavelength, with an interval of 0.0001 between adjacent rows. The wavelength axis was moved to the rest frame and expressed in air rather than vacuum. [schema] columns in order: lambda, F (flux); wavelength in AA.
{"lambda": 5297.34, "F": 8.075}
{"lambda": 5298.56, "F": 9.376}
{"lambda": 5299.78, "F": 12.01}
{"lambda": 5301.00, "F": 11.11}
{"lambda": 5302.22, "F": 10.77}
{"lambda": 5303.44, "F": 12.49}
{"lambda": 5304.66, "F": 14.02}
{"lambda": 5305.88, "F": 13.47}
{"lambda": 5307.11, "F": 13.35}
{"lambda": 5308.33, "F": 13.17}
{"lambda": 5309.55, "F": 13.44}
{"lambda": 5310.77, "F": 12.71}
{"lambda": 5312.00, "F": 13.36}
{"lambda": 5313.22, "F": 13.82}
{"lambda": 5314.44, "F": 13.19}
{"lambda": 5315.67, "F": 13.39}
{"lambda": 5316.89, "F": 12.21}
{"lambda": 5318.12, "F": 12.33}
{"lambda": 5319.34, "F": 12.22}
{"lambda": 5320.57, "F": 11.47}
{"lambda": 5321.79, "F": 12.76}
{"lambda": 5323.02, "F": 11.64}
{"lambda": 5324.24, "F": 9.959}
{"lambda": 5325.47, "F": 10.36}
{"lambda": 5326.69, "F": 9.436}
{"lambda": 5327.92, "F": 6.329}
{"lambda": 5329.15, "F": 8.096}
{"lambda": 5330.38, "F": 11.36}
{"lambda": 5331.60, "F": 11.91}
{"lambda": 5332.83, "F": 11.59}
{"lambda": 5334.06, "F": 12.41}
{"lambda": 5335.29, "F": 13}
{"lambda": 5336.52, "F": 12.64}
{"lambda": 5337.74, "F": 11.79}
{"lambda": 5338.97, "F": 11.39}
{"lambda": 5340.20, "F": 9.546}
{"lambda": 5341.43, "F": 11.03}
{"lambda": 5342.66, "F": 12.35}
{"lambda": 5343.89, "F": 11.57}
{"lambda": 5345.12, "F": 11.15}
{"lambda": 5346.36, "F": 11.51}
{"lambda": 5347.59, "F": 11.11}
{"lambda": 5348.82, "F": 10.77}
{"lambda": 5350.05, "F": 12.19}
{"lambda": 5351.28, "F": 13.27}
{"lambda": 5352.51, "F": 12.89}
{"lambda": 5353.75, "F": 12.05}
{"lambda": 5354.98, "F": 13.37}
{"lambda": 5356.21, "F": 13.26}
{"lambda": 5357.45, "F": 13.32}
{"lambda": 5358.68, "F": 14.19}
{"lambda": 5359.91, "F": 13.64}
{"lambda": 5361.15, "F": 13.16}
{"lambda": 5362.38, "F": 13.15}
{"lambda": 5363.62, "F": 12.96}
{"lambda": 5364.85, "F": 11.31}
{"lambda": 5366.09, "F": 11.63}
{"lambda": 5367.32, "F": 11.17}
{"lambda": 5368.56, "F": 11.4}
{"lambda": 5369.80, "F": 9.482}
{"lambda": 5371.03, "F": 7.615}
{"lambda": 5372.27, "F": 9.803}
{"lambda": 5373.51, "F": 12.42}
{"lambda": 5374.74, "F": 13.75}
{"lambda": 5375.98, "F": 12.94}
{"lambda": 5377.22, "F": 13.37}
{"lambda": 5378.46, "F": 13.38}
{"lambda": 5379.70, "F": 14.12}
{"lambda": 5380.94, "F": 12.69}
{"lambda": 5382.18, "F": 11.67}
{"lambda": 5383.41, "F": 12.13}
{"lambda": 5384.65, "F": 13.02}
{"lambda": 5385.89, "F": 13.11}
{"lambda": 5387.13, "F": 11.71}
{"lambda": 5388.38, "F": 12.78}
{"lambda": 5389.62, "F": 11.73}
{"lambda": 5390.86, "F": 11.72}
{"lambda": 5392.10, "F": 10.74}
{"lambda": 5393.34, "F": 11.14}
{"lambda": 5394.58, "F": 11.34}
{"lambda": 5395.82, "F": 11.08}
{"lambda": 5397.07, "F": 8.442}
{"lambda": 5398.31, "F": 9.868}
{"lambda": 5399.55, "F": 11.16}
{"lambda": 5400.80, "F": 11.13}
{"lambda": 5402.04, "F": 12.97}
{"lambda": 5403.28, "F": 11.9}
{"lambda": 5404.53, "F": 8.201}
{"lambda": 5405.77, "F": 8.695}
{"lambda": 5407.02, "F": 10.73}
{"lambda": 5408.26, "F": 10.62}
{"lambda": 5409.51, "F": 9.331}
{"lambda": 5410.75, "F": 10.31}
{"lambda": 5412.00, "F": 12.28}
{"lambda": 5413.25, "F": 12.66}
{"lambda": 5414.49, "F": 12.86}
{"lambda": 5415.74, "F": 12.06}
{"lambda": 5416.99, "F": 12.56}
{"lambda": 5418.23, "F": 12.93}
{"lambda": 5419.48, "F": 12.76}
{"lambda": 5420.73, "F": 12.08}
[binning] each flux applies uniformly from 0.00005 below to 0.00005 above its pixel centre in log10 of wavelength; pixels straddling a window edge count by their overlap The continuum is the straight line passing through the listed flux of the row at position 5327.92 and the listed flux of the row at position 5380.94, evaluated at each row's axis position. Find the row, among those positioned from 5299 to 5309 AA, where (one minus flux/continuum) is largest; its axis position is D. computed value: 5308.33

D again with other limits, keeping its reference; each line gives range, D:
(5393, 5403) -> 5397.07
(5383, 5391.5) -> 5390.86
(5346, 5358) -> 5348.82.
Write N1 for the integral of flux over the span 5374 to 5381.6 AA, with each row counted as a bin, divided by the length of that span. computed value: 13.3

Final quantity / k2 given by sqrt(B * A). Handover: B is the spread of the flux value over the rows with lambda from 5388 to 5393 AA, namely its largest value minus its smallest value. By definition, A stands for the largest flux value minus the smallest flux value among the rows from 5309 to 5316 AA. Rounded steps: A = 1.1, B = 2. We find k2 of 1.5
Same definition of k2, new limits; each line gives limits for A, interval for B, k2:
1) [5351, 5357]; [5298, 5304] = 2.0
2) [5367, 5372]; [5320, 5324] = 2.2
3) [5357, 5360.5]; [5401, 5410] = 2.0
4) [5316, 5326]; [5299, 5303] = 1.9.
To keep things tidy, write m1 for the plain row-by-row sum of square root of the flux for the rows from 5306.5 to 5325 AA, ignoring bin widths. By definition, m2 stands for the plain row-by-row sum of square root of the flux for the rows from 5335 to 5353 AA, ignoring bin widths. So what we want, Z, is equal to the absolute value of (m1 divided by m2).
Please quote 1.036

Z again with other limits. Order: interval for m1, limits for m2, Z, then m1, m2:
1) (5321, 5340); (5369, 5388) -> 0.952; 49.5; 52.0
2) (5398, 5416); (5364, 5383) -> 0.966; 49.6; 51.3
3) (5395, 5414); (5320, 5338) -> 0.985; 48.8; 49.5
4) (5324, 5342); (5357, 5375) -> 0.947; 48.9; 51.7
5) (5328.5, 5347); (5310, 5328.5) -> 0.991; 50.6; 51.1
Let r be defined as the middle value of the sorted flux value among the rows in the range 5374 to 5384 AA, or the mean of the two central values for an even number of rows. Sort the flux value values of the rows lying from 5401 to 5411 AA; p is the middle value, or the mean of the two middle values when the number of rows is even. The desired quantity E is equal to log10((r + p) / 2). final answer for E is 1.07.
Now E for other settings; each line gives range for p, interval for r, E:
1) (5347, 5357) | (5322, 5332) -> 1.05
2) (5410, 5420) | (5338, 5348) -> 1.08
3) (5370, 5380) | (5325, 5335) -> 1.08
